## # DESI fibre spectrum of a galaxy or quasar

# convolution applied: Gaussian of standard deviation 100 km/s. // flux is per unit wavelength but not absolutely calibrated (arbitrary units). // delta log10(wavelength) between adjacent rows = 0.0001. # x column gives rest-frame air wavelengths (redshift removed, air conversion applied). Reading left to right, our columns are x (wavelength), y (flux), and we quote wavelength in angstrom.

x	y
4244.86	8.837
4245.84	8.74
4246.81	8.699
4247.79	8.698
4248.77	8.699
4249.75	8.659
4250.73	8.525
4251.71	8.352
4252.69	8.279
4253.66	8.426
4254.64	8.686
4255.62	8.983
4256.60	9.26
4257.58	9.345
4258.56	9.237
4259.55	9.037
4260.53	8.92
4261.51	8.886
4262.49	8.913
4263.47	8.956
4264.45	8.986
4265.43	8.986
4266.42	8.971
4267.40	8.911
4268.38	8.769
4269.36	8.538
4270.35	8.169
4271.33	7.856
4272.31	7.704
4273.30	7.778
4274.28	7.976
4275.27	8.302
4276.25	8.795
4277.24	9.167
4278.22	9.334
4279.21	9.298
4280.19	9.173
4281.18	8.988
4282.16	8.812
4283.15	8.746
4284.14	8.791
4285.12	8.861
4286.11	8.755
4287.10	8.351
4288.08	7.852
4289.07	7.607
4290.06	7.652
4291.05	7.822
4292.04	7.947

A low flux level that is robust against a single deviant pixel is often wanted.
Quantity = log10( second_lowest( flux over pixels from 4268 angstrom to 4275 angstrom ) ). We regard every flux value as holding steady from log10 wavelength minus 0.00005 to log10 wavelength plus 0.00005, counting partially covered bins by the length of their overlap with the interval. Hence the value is 0.89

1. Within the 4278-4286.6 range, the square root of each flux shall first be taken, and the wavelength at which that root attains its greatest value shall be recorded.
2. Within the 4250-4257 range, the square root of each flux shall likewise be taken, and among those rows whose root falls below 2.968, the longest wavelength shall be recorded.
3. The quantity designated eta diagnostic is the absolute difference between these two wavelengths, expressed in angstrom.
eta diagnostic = 23.6 angstrom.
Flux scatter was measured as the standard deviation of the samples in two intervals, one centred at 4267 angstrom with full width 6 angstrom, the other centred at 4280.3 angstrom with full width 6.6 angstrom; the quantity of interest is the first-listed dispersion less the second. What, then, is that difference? -0.05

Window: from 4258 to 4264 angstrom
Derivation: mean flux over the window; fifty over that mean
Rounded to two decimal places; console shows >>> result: 5.56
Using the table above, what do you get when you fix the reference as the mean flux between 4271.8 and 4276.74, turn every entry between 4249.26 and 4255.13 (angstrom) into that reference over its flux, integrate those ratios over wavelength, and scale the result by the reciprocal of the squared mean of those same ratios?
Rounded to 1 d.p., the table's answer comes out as 6.1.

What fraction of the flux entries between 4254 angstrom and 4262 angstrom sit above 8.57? 1.0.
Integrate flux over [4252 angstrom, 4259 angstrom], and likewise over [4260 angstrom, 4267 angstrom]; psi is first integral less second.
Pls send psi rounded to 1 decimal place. -0.5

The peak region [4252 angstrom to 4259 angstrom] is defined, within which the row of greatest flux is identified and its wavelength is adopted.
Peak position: 4257.58 angstrom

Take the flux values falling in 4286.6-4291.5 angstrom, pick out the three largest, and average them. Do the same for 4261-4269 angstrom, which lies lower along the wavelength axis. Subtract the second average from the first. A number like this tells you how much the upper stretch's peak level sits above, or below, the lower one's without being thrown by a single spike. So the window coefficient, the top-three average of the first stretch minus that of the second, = -0.97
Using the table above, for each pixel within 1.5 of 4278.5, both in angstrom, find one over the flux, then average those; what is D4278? 0.108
